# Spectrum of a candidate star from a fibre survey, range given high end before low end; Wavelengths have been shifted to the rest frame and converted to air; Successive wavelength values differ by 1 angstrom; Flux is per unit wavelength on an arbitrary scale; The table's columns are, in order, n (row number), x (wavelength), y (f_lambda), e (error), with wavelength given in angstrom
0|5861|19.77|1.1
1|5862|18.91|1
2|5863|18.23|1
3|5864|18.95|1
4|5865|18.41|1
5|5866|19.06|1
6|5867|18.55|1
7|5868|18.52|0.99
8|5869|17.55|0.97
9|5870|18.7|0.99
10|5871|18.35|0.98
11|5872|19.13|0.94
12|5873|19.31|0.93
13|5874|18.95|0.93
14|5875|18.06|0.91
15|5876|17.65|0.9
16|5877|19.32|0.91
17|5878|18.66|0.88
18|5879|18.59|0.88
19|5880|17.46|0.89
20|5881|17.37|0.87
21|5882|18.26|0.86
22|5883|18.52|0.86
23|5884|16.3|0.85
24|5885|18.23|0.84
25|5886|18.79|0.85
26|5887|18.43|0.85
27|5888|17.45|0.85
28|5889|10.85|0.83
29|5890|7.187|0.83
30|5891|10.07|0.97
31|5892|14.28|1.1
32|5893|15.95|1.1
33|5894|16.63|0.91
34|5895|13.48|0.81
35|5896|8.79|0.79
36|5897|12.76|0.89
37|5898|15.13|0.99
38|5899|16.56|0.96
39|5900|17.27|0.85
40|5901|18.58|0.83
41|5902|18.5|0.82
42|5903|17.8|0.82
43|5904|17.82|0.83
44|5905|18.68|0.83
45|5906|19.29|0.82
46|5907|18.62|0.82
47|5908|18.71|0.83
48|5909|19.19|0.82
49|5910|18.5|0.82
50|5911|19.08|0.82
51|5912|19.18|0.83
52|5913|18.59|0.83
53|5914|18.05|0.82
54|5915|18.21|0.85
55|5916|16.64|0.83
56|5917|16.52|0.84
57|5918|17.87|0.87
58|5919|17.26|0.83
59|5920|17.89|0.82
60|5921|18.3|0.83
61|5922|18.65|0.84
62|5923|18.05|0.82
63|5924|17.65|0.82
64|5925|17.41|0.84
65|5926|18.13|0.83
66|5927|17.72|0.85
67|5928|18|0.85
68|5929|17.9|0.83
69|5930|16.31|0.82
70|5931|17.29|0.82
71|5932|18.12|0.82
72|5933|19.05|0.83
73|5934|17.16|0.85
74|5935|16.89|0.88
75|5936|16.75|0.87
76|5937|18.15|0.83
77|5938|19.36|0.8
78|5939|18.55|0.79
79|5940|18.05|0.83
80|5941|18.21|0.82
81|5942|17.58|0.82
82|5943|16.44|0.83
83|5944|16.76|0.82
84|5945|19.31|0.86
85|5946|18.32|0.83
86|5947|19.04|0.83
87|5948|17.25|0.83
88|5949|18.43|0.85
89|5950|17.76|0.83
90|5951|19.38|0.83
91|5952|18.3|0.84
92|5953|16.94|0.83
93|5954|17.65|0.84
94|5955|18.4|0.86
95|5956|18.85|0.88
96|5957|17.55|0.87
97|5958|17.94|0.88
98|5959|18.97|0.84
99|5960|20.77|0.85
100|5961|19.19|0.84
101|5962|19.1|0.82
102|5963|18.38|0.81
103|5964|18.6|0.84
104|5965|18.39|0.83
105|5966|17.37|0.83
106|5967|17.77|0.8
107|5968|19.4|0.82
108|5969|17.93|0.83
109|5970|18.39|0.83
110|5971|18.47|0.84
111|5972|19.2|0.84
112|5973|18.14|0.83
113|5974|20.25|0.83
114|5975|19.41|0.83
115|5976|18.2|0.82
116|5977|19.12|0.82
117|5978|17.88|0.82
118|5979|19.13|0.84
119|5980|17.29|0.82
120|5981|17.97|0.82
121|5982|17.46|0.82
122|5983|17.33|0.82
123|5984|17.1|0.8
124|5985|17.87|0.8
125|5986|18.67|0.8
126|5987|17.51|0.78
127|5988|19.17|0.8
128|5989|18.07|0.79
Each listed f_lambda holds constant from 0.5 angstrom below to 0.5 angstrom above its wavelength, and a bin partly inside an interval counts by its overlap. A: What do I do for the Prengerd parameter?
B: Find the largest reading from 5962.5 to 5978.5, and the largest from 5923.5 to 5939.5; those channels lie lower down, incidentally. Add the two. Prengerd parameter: 39.6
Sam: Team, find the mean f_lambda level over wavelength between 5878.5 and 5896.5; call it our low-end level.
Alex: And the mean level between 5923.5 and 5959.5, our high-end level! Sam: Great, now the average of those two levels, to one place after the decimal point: 16.7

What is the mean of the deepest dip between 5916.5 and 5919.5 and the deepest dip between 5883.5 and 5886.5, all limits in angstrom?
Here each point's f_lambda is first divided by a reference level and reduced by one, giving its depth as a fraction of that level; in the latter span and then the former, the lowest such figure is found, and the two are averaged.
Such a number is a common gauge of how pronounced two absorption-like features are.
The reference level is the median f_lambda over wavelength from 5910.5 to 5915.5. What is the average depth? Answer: -0.12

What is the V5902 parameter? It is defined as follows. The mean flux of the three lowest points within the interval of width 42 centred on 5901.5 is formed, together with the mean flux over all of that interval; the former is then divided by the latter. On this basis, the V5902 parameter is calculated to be 0.518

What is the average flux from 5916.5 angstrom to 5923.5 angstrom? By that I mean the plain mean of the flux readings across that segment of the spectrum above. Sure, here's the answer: 17.8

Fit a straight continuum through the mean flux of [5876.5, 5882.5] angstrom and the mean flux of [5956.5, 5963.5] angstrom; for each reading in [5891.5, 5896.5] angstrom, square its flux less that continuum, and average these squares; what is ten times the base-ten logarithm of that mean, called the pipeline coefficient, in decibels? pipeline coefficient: 15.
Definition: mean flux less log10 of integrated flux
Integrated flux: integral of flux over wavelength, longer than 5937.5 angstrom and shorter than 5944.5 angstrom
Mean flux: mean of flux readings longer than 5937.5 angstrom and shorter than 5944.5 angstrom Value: 15.8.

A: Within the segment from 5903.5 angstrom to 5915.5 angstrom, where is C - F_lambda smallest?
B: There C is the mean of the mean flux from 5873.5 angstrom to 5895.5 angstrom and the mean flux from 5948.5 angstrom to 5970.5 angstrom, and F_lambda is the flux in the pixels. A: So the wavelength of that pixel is 5906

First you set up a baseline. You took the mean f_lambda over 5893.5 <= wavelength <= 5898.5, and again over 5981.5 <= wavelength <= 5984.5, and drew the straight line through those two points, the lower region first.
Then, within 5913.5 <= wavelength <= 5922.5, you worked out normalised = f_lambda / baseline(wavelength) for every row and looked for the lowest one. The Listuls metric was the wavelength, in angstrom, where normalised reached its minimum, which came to 5917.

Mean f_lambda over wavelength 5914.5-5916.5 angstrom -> 17.4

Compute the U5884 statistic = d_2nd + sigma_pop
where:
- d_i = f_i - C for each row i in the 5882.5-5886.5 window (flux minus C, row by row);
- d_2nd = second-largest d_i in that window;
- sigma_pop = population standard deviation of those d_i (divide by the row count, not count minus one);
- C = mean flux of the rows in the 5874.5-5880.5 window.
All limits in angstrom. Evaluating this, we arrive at 1.2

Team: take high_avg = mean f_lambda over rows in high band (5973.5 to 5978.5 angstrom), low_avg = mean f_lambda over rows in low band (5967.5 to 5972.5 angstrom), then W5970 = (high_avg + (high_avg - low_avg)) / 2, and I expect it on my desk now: 9.6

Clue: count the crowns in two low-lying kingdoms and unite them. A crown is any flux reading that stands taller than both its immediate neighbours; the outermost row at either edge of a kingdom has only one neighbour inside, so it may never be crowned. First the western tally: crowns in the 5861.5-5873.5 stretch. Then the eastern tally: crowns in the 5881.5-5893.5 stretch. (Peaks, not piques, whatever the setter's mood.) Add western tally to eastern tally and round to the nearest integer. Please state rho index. 5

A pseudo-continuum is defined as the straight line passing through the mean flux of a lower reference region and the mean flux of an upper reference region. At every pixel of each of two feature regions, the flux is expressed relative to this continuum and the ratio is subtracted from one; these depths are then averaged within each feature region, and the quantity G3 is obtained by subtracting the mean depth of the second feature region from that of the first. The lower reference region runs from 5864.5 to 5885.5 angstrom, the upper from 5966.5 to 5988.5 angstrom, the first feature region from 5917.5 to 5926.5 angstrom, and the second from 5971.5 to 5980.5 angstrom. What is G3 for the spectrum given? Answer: 0.044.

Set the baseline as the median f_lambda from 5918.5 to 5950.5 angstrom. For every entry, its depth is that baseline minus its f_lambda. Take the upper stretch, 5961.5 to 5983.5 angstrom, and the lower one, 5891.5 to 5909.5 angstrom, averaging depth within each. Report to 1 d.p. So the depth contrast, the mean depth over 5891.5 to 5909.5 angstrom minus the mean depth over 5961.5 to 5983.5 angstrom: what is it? 1.9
